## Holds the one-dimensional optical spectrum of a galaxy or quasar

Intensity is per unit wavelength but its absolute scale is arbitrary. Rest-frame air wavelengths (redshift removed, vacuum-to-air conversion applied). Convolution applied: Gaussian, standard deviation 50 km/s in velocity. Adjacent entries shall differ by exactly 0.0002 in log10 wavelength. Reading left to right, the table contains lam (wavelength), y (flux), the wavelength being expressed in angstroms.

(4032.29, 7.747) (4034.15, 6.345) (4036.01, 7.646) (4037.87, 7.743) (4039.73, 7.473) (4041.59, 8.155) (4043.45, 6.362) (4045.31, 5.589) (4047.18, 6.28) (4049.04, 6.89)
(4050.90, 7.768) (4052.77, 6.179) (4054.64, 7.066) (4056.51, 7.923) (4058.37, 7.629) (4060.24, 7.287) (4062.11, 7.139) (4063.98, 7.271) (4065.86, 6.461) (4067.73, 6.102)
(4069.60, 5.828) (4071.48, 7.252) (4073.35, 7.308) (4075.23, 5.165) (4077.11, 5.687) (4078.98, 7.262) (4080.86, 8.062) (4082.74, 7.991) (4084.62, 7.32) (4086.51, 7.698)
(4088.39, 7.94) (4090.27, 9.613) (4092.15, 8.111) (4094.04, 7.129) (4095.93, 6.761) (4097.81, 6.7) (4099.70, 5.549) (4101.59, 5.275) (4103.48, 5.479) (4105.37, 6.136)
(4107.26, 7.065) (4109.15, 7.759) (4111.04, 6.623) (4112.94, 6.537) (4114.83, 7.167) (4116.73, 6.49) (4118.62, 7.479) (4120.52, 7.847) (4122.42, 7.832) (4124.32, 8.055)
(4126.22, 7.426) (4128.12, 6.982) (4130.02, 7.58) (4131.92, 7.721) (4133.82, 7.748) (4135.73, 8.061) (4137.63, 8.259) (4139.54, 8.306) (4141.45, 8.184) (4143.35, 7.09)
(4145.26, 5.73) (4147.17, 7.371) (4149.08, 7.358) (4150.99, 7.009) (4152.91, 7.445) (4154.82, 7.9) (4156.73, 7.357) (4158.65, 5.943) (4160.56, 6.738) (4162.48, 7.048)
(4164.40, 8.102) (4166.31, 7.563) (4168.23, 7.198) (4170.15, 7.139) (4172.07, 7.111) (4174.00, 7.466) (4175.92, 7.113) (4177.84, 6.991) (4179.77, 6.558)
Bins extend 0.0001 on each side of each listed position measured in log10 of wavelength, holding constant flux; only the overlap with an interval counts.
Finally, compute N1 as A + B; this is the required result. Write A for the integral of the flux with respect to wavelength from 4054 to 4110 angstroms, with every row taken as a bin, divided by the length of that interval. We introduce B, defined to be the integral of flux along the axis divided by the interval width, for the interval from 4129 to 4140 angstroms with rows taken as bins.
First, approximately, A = 7.00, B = 7.93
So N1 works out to 14.9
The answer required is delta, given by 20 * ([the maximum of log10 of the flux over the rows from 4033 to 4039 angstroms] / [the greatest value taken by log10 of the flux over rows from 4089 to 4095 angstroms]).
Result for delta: 18.1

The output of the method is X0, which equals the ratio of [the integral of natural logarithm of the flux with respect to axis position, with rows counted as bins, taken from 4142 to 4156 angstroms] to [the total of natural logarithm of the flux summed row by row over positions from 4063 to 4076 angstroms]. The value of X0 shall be 2.11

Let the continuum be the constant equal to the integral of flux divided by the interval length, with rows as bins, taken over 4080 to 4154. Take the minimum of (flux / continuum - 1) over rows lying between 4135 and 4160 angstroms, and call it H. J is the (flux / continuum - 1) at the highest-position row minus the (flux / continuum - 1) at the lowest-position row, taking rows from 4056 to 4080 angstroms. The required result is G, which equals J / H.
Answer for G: 0.4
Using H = -0.216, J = -0.09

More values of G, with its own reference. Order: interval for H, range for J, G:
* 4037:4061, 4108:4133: 0.0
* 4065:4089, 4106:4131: -0.2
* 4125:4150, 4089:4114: 2.0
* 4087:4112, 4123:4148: 0.3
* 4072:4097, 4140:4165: 0.0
